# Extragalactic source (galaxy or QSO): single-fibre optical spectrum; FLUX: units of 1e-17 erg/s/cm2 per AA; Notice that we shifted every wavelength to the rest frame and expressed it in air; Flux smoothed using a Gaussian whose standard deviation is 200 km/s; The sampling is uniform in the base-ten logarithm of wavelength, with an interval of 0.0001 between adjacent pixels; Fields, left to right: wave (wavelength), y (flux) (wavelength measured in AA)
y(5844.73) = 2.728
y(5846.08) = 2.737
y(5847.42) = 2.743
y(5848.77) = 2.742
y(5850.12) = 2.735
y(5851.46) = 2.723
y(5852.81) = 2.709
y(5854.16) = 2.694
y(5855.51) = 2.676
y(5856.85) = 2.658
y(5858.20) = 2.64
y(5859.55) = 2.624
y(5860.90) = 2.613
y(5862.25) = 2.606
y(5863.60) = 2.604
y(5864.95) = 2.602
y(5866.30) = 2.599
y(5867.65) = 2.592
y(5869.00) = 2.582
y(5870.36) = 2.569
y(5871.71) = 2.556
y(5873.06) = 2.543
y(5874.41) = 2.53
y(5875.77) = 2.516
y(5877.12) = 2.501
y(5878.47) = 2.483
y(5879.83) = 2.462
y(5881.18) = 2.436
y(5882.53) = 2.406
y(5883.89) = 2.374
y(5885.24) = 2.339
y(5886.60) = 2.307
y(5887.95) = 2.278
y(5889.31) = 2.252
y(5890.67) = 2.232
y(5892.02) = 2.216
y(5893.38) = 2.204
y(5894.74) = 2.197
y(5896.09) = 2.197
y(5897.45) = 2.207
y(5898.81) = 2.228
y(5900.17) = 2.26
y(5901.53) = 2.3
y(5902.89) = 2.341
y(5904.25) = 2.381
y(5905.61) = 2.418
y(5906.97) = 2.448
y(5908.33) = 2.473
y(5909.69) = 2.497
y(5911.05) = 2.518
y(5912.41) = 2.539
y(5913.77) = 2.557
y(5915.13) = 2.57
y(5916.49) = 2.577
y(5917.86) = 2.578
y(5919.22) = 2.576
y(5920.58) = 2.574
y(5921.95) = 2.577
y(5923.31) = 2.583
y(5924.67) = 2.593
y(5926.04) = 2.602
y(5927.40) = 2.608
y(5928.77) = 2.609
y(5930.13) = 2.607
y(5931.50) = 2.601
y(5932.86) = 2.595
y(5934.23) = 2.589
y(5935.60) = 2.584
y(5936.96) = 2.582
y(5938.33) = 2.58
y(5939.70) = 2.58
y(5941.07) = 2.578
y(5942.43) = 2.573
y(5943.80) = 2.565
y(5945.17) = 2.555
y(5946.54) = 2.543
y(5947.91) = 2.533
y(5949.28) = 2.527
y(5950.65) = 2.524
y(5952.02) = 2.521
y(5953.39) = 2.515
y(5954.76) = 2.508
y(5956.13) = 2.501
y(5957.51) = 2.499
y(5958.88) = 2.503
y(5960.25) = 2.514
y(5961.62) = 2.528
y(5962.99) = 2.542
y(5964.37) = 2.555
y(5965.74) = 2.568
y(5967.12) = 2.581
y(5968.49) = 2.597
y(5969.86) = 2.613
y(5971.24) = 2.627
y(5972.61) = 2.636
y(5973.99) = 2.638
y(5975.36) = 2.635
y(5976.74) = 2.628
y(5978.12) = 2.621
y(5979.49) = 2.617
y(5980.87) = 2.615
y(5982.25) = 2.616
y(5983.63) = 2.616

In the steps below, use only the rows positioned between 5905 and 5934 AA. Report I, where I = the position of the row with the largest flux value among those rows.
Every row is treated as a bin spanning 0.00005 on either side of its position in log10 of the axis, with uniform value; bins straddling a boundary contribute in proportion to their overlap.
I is 5928.77 AA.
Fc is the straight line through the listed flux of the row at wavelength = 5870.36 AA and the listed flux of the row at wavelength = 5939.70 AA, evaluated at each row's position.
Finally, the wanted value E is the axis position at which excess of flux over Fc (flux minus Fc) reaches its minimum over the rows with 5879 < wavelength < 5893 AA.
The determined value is 5892.02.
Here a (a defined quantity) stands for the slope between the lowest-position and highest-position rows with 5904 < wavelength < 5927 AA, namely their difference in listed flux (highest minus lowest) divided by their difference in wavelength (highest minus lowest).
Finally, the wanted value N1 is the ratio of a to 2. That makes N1 0.005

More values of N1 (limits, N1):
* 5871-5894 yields -0.008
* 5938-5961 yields -0.002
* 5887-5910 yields 0.005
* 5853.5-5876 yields -0.004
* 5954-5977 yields 0.003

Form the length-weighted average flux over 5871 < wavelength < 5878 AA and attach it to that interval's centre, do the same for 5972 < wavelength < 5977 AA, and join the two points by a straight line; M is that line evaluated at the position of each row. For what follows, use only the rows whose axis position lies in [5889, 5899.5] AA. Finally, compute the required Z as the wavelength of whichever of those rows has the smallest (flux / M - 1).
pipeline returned 5896.09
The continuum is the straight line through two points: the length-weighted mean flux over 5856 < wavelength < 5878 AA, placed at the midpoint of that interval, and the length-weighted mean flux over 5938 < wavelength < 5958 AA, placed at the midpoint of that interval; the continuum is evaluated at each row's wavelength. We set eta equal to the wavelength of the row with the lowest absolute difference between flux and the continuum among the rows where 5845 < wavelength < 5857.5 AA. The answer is 5856.85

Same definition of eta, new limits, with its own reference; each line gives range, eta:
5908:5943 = 5913.77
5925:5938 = 5936.96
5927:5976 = 5946.54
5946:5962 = 5946.54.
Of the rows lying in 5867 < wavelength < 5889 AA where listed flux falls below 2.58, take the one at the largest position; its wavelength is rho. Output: 5887.95 AA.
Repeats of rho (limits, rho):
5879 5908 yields 5906.97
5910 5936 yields 5921.95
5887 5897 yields 5896.09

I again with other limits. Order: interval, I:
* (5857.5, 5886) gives 5858.20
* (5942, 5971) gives 5969.86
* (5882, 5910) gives 5909.69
